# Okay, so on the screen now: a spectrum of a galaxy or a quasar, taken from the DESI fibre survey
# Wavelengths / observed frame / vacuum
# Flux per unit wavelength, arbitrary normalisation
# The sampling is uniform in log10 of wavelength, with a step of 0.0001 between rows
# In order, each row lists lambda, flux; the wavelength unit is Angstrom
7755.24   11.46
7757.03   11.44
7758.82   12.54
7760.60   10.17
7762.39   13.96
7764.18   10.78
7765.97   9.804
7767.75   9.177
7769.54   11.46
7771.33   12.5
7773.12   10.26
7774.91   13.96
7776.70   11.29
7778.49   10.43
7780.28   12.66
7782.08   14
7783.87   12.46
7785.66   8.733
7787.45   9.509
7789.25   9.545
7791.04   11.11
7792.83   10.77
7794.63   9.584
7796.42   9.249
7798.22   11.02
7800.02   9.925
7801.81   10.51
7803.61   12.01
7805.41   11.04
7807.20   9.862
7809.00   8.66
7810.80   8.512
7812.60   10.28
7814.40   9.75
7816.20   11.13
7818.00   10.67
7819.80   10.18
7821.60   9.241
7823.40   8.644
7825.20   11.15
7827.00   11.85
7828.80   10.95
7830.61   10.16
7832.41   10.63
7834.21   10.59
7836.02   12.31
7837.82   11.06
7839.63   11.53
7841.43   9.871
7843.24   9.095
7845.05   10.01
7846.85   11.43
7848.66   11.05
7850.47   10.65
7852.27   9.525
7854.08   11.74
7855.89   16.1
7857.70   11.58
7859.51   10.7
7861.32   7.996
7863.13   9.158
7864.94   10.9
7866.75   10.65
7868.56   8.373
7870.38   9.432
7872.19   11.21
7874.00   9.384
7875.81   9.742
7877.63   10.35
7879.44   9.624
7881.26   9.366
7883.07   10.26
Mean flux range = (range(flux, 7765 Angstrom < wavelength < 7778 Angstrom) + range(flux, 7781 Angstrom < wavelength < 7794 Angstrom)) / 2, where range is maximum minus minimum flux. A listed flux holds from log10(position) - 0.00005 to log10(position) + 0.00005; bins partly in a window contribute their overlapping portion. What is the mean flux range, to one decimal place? 5.0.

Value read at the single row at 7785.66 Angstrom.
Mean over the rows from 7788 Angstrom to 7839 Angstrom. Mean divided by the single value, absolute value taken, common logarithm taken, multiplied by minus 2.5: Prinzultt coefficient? -0.19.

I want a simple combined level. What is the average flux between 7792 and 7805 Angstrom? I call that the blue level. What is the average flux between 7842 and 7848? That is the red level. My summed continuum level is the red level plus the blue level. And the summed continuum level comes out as 20.6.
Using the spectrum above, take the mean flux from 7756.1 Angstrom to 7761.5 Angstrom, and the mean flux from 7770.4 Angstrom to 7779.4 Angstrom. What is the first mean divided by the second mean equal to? 0.97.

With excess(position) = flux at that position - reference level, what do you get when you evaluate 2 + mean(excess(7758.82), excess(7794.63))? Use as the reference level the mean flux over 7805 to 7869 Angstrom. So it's 2.6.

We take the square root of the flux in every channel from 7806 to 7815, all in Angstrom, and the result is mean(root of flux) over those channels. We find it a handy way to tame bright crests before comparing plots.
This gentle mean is 3.07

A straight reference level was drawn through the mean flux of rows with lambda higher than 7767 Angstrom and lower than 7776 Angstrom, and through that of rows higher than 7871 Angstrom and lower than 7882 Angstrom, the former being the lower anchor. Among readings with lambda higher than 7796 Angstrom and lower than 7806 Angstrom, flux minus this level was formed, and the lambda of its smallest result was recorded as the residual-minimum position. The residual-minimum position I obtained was 7796.42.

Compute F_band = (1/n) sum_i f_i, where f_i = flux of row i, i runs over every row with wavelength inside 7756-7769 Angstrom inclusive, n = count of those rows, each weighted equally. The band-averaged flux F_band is 11.1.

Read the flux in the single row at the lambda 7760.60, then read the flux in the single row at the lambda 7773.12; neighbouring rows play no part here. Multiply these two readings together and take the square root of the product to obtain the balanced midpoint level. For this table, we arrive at 10.2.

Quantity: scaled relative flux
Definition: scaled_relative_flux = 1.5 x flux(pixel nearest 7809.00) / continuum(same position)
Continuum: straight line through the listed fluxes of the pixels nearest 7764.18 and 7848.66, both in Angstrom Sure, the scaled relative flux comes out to 1.2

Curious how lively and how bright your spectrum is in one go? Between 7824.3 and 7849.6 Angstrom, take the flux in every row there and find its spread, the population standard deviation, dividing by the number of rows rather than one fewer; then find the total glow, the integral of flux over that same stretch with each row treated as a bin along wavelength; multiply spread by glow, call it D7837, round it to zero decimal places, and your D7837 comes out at 225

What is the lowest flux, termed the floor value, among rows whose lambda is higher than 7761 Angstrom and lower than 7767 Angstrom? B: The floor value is 9.804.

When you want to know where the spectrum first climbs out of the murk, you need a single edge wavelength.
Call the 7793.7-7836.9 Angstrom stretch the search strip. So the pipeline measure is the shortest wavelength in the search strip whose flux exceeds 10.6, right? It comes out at 7798.22 Angstrom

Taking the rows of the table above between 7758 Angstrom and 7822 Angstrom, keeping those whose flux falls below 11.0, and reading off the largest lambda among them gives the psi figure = 7821.60 Angstrom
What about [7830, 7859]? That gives 7852.27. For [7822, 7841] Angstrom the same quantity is 7834.21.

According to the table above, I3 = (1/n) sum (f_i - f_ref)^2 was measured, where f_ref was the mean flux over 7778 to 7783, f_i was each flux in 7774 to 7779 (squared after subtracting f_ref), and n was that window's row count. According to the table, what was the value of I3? 2.5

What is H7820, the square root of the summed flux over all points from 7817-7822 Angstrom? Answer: 5.5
